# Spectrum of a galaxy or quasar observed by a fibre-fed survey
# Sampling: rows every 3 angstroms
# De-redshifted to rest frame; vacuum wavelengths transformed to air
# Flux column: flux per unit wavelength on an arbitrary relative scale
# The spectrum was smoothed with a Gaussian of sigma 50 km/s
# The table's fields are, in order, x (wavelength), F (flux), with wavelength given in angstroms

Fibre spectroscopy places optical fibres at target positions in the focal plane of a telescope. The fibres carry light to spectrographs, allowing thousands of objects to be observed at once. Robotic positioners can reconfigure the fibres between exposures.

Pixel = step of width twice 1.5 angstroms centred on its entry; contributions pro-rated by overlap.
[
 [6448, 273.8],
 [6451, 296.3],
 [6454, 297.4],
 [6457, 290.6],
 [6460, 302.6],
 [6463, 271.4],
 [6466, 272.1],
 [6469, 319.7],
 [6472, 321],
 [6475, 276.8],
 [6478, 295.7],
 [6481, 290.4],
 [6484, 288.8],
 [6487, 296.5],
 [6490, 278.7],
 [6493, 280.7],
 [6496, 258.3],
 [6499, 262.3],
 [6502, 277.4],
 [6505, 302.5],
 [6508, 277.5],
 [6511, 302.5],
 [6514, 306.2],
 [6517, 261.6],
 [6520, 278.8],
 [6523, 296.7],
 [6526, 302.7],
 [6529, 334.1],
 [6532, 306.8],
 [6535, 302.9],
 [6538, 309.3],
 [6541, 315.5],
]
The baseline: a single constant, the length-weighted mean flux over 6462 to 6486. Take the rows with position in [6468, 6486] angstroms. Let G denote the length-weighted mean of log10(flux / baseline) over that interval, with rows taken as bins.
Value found 0.008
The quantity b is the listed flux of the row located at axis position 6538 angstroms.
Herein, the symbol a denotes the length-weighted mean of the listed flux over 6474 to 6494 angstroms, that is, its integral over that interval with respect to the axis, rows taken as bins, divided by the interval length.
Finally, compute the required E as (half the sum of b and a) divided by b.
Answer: 0.96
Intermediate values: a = 287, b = 309.3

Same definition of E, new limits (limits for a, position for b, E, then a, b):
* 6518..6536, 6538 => 0.99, 303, 309.3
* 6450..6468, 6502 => 1.02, 289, 277.4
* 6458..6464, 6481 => 1.00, 289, 290.4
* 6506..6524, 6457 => 0.99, 287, 290.6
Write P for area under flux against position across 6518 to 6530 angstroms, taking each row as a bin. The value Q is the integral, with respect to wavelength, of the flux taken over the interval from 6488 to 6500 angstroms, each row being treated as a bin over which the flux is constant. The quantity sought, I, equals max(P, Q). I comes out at 3601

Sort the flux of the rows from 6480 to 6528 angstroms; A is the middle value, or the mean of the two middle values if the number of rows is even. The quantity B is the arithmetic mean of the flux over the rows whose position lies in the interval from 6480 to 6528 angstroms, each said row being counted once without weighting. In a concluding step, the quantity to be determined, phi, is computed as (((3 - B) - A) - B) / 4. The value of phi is -213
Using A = 285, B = 285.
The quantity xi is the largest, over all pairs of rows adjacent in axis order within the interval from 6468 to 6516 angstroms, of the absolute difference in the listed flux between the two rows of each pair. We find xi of 44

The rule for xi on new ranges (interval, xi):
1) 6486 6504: 22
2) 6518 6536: 31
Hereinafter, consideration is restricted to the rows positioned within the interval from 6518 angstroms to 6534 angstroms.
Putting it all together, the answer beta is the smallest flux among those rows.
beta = 278.8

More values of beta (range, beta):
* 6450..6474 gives 271.4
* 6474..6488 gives 276.8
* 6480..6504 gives 258.3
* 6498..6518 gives 261.6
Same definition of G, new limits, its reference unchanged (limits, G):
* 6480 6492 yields -0.007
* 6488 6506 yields -0.025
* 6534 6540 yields 0.021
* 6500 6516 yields -0.002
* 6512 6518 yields -0.009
